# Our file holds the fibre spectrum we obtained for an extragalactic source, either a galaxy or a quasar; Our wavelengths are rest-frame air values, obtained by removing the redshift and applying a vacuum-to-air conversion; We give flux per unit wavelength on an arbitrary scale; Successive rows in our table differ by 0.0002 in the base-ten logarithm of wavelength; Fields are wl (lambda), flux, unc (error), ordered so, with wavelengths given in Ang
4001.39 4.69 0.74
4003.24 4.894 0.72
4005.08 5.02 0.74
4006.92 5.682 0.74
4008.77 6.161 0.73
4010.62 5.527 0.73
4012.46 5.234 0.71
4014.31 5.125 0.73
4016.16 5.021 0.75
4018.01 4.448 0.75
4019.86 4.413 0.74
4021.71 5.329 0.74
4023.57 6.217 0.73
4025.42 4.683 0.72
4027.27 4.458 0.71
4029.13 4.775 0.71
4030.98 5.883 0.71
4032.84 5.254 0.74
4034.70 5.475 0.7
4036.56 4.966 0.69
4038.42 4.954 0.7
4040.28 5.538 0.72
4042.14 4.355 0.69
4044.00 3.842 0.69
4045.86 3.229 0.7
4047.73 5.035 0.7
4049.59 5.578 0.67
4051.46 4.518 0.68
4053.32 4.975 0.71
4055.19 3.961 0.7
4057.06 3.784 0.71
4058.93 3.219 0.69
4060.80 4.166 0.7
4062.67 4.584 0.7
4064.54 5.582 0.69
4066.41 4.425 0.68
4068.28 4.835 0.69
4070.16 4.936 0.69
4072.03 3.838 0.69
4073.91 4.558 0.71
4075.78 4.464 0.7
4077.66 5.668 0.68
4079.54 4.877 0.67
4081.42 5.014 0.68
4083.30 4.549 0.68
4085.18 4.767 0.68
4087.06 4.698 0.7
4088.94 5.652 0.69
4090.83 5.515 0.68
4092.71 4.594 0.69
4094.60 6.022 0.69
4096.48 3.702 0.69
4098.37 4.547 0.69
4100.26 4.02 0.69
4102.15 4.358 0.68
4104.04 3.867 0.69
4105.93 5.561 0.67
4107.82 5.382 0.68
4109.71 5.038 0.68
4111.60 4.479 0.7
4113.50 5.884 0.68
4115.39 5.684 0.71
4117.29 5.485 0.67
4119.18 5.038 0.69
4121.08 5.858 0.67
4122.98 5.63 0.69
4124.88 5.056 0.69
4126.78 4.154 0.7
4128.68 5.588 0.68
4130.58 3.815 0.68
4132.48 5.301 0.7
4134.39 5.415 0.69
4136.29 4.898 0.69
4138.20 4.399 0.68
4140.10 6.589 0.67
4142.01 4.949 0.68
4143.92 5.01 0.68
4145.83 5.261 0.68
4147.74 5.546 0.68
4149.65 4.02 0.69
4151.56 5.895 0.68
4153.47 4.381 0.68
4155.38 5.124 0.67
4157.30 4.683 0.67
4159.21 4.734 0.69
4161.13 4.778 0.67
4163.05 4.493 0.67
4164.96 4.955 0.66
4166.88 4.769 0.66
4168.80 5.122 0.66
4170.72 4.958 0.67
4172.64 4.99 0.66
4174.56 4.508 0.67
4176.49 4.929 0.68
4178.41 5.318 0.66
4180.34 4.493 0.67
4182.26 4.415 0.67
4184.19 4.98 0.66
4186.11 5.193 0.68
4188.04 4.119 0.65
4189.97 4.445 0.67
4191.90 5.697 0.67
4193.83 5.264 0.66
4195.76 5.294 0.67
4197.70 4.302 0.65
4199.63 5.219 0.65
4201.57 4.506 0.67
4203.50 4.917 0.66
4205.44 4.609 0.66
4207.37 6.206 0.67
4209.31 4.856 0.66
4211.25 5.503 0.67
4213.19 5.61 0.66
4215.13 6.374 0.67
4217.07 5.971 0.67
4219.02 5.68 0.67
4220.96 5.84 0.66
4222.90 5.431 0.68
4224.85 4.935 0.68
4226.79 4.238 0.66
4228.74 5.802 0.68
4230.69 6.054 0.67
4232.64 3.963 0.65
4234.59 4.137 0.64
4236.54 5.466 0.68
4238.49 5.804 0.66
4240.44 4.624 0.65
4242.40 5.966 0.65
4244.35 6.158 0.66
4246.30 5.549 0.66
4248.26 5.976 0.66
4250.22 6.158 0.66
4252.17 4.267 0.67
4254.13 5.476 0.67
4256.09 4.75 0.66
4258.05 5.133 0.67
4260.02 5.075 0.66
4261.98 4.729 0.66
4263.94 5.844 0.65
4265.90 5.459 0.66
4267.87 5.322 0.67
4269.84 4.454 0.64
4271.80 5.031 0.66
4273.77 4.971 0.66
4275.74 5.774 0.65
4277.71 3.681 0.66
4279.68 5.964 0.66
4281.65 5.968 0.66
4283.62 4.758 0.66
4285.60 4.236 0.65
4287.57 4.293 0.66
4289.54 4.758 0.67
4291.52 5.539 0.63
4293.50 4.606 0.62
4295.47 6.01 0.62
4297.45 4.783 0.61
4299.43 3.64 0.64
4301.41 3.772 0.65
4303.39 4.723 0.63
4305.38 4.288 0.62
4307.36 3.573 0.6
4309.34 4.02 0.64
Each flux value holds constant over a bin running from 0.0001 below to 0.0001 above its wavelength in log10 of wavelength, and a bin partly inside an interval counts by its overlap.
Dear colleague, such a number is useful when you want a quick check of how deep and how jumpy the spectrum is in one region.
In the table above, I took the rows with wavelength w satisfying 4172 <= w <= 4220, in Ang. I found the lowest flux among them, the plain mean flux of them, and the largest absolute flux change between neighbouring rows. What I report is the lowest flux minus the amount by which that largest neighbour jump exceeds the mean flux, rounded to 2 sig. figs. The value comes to 7.6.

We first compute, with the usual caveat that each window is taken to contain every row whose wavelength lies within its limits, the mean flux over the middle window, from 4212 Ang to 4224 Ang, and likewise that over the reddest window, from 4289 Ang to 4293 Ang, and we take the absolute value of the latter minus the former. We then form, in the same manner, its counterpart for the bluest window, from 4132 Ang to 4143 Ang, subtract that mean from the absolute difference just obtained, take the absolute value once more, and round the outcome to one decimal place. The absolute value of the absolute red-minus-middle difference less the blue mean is 4.6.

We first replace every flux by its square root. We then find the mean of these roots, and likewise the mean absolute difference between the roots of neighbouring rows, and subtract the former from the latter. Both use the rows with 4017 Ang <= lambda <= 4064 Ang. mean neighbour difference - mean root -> -2.01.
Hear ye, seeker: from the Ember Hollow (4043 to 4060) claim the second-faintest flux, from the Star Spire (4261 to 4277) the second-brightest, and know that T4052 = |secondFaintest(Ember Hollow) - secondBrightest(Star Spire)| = 2.5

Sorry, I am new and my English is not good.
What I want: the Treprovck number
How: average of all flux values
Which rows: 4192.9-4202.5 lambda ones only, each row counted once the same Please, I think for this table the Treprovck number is 4.9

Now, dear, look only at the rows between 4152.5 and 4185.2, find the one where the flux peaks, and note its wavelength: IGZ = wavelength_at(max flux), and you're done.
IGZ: 4178.41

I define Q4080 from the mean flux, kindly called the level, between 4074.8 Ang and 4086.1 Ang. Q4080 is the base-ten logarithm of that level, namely 0.689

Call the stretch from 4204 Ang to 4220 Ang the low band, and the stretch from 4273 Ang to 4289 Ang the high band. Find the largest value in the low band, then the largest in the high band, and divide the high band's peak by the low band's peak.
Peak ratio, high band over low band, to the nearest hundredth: 0.94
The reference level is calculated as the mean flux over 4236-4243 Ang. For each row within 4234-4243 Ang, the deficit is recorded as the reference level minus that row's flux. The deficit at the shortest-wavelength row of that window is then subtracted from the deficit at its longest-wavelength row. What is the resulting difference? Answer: -1.8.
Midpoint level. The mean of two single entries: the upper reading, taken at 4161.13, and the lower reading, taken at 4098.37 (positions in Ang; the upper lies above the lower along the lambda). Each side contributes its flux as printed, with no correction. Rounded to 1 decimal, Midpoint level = 4.7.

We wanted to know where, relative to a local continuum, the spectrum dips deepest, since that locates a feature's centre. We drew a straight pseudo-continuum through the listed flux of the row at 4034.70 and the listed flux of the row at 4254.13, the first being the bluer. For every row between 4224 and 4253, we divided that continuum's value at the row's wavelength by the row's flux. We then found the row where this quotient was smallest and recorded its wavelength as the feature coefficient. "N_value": 4244.35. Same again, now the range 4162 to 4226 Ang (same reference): 4215.13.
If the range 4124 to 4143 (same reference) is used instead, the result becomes 4140.10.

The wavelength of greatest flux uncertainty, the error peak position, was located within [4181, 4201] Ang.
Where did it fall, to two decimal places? 4186.11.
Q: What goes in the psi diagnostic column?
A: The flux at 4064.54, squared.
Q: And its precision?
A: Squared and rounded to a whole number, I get 31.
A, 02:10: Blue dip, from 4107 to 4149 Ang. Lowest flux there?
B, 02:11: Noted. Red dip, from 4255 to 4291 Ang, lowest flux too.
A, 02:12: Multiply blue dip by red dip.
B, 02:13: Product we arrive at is 14.0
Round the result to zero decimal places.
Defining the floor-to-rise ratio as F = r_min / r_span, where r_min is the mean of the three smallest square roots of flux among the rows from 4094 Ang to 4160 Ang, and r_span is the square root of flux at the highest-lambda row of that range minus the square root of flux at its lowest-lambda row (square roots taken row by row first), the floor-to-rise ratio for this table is -7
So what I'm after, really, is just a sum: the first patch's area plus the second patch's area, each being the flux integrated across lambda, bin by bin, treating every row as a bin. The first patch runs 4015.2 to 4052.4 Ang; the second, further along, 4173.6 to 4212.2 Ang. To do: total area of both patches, 373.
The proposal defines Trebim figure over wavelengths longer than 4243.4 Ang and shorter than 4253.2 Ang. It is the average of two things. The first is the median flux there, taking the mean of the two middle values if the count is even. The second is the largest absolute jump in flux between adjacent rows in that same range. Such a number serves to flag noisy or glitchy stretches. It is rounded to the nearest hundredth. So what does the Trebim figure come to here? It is 3.93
